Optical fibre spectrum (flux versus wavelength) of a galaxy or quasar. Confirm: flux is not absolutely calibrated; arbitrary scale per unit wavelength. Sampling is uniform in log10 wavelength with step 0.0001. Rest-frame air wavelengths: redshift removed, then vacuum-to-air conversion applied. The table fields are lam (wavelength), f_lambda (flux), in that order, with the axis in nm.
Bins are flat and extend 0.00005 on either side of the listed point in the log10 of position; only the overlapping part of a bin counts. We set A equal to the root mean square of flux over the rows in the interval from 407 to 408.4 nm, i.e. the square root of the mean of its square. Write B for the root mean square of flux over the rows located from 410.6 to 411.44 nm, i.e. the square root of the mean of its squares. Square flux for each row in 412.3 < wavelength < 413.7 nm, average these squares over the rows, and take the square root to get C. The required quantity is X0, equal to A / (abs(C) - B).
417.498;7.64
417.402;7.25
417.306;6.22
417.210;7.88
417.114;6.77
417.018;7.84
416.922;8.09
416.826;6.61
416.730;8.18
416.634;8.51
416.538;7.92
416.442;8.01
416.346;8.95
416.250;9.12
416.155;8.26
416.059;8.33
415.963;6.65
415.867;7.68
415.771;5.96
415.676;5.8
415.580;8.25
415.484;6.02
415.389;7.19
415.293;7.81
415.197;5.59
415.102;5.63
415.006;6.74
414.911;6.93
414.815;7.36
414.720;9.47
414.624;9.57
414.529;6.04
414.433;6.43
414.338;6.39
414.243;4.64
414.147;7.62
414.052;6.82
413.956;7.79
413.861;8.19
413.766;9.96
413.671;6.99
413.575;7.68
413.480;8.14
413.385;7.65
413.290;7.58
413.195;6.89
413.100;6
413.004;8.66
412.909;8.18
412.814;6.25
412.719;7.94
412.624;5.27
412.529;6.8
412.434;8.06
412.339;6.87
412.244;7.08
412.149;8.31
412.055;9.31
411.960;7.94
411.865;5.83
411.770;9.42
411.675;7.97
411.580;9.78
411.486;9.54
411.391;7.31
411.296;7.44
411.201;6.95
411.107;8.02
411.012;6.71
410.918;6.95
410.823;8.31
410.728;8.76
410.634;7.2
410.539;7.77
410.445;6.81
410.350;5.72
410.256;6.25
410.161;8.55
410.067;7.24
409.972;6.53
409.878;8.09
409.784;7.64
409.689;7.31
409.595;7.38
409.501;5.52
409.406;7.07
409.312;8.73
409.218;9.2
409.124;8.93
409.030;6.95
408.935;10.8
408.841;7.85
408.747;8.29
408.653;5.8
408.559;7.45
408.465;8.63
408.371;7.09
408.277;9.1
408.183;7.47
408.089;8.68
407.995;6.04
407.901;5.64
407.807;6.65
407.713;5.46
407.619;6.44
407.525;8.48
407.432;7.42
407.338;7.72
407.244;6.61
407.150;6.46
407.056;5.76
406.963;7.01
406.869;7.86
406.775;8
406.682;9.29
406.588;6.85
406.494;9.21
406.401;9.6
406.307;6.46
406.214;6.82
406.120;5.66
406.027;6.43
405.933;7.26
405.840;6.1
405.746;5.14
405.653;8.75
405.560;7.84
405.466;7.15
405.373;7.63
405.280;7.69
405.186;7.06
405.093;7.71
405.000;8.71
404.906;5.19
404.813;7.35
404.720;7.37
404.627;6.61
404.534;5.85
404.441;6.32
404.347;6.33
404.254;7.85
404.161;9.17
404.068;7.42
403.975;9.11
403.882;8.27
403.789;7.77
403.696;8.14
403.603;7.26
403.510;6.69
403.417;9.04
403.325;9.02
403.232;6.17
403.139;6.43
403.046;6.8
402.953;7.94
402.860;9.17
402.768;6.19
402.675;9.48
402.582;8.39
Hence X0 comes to -31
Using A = 7.1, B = 7.55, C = 7.3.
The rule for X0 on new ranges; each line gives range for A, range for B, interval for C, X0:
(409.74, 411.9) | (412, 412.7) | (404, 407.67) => -50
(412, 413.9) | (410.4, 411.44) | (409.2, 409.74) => 61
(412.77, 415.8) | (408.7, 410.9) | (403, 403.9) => -47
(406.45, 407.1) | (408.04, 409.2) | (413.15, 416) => -9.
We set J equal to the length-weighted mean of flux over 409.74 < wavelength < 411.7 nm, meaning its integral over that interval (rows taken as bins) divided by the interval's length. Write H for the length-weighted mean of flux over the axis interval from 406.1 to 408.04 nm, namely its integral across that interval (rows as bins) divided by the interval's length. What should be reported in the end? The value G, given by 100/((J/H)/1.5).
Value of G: 141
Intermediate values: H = 7.14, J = 7.6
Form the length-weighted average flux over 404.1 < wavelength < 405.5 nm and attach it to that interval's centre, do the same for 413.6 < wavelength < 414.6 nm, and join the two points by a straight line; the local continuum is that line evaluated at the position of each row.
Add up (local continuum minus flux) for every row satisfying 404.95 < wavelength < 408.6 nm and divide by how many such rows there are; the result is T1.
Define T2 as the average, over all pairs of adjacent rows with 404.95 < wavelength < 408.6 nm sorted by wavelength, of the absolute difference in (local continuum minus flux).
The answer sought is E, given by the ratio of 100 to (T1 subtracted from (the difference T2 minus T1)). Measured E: 71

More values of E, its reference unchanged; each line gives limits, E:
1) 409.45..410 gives 153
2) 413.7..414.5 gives 72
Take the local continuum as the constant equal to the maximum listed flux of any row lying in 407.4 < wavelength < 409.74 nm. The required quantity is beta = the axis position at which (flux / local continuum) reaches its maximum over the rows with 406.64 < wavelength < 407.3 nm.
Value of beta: 406.682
